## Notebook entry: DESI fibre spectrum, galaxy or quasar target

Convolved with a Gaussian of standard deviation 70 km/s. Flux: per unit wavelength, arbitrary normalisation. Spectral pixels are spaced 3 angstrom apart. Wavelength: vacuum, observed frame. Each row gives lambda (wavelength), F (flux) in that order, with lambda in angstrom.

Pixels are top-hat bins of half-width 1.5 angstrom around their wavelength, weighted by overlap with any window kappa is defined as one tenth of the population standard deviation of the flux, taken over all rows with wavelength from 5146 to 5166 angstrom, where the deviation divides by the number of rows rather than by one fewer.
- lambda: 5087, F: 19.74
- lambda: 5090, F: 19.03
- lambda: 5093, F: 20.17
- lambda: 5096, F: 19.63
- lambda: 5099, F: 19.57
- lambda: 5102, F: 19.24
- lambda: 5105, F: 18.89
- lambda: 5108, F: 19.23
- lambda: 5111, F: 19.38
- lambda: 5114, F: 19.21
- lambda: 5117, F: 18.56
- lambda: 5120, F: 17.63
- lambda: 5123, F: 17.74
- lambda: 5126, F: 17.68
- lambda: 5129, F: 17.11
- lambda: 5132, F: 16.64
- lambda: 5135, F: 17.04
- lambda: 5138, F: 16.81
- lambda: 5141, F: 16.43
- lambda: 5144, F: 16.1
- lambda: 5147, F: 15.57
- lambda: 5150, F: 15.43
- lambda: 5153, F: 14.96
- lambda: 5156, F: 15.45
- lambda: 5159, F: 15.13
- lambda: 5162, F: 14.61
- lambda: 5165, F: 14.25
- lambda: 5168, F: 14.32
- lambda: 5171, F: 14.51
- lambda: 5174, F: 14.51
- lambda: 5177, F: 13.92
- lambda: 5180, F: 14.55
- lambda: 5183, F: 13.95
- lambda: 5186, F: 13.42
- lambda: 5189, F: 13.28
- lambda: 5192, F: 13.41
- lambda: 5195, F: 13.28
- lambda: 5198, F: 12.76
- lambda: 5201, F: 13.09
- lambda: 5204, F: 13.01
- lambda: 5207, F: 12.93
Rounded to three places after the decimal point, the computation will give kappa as 0.045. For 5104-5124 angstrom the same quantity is 0.067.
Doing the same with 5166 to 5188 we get 0.039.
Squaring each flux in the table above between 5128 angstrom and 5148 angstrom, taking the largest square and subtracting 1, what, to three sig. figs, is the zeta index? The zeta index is 292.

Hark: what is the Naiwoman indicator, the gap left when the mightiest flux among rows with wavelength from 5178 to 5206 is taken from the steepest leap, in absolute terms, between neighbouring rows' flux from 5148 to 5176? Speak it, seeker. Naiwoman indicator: -14.0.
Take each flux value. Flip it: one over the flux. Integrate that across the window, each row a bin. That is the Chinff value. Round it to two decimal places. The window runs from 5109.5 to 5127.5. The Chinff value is 0.98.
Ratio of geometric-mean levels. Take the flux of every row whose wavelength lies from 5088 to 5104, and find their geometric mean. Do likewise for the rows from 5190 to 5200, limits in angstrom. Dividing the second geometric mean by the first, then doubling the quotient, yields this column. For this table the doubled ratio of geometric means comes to 1.35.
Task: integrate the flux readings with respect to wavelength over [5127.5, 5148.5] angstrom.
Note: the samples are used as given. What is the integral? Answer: 347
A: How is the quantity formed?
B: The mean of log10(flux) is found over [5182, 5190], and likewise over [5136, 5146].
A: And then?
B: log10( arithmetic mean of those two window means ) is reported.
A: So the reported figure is 0.070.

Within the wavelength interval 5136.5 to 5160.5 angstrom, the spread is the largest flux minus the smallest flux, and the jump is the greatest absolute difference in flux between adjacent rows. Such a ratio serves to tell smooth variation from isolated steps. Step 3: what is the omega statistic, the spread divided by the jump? 3.5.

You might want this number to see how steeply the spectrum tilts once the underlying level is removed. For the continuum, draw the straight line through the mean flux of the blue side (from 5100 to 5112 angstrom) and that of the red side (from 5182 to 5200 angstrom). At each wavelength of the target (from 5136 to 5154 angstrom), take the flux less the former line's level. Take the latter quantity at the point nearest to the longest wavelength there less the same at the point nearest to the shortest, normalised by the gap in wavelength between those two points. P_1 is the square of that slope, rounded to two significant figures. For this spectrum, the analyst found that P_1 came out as 0.0029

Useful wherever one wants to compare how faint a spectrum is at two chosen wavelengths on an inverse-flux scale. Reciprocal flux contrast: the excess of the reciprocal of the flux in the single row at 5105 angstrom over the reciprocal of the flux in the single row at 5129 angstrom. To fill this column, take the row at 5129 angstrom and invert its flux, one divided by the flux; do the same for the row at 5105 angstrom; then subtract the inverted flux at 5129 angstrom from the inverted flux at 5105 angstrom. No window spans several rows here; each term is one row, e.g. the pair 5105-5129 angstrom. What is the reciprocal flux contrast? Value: -0.0055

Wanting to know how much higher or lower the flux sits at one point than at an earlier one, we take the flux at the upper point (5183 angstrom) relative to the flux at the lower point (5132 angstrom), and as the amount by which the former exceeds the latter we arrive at -2.7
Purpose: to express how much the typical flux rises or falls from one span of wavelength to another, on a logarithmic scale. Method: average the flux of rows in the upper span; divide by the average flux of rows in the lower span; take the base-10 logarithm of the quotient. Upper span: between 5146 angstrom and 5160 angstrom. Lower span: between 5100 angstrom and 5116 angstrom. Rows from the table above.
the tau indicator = -0.10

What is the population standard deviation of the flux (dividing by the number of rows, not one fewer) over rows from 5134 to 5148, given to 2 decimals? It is 0.52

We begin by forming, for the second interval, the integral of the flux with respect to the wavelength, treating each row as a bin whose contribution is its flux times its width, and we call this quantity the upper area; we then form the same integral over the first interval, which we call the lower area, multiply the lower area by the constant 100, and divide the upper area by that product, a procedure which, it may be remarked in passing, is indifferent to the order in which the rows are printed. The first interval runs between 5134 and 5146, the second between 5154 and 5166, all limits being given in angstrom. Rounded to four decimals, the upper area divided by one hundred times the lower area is 0.0090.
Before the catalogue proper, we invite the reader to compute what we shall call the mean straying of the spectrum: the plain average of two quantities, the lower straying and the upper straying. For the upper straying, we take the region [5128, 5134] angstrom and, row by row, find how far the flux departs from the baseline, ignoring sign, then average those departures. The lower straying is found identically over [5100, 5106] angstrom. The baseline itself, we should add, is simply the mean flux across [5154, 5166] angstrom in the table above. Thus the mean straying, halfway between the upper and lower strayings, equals 3.1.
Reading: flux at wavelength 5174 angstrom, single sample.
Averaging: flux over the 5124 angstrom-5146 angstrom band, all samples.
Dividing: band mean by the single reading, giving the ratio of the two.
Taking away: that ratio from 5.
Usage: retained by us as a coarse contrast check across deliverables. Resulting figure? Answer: 3.84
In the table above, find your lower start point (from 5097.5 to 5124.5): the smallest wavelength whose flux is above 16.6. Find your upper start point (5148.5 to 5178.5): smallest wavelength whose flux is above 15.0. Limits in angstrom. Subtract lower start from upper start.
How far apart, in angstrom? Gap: 51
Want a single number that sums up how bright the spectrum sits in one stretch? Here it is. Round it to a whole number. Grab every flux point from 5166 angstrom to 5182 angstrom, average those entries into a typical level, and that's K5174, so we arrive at 14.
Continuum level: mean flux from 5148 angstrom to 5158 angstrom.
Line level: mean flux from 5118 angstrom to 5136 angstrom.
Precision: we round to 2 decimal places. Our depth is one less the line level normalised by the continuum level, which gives -0.13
